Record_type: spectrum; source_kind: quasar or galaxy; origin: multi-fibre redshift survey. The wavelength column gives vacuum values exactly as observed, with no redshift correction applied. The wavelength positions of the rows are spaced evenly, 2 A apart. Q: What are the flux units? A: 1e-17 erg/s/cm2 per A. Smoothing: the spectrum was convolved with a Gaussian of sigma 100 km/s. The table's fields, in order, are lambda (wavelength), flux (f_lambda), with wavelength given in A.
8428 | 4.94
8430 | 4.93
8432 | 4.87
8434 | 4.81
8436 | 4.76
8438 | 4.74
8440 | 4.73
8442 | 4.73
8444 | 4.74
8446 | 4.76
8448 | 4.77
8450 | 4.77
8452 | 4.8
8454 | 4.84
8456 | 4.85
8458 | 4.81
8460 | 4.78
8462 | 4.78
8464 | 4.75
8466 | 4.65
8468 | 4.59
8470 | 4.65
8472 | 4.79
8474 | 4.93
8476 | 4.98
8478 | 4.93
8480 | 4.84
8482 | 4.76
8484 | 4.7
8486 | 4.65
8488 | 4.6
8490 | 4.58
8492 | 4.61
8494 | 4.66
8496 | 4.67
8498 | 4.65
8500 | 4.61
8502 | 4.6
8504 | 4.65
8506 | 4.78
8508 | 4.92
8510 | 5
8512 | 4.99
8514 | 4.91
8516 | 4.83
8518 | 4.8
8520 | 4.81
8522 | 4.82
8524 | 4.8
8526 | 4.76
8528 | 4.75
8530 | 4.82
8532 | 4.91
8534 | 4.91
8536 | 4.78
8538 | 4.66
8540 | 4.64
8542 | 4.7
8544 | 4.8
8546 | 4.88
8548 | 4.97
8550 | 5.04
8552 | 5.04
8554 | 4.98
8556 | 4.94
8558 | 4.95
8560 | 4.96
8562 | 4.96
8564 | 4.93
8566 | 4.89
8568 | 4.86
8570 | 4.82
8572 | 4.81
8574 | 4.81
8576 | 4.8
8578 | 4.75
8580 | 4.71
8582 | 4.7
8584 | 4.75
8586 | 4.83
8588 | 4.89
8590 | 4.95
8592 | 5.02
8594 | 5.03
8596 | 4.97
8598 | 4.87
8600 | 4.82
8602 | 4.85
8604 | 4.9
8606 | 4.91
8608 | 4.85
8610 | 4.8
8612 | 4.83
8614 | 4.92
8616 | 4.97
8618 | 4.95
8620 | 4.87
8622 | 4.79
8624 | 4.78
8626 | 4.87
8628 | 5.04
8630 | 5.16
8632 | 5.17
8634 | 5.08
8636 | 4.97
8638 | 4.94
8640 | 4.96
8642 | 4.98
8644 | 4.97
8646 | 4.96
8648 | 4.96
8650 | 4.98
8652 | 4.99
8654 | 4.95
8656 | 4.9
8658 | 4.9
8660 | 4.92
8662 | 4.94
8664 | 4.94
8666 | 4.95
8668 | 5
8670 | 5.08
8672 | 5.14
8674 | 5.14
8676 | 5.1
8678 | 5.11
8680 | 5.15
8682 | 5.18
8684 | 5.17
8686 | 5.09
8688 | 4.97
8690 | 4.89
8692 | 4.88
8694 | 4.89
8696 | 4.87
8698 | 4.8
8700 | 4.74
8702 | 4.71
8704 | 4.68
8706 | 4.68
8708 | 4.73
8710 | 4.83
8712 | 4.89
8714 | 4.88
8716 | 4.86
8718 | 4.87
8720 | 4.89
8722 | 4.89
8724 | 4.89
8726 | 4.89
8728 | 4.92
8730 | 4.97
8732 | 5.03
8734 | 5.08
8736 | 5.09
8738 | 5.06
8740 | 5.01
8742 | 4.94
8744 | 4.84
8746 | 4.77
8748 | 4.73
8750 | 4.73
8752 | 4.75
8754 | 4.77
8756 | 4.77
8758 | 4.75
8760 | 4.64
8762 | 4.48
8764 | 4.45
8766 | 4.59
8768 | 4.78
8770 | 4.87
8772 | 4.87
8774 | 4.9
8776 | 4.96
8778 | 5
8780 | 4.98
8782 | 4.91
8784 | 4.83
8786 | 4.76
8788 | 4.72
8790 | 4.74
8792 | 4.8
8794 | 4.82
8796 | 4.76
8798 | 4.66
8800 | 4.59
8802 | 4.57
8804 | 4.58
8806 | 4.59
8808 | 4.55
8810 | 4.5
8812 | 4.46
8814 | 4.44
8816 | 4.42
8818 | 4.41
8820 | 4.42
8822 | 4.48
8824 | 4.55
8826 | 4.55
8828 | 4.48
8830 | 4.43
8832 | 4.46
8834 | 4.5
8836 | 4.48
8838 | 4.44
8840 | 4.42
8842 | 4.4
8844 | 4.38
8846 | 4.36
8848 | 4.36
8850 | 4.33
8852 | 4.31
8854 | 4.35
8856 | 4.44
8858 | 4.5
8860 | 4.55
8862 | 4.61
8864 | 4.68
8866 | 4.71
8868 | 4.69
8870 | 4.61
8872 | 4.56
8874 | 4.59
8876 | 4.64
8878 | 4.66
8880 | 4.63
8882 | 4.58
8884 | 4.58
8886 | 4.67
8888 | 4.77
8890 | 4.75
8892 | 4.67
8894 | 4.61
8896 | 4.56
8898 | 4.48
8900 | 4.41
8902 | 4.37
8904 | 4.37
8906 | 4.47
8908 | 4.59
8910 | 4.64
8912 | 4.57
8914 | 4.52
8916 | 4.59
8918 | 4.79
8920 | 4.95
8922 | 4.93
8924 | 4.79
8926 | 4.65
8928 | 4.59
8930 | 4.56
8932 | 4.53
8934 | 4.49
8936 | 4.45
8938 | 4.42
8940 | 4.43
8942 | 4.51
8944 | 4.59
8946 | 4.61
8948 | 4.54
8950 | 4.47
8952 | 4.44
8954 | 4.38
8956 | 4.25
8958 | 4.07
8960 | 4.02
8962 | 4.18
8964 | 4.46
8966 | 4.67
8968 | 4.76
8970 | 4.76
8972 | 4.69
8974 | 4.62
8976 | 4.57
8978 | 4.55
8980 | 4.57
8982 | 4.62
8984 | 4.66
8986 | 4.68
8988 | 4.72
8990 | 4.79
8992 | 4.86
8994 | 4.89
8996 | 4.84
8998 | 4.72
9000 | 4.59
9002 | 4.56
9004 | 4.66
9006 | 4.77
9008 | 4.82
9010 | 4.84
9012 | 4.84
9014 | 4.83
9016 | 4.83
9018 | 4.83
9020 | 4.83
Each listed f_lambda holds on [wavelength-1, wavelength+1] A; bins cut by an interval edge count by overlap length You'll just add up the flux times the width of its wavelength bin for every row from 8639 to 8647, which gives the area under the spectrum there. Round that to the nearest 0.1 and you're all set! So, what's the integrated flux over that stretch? 39.7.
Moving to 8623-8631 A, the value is 39.7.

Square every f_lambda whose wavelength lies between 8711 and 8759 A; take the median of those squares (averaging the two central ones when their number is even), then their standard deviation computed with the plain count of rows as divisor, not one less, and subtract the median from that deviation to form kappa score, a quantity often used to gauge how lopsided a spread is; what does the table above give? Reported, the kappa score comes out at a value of -22.8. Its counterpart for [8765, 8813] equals -21.2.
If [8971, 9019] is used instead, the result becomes -21.2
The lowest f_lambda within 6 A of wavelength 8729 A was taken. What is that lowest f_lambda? 4.89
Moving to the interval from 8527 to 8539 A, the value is 4.66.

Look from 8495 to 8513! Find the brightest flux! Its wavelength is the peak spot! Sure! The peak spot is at 8510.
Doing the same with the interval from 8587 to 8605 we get 8594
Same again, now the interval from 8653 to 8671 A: 8670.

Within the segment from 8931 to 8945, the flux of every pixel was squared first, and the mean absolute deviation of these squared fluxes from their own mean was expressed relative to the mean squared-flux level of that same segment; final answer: 0.021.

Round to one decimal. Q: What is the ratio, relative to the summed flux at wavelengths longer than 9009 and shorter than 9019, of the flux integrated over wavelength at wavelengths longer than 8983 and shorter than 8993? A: 2.0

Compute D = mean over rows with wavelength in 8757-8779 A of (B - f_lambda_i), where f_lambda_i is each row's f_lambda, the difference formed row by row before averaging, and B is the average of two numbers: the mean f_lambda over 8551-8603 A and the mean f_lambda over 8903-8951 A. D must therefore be 0.0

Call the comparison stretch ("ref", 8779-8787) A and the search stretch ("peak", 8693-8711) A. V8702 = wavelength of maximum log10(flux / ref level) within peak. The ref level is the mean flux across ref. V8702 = 8694 A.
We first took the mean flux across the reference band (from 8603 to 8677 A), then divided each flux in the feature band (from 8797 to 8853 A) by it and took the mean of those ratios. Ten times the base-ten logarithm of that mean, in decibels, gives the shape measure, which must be -0.45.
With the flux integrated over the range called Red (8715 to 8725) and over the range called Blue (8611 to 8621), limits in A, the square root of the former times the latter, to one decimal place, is 48.9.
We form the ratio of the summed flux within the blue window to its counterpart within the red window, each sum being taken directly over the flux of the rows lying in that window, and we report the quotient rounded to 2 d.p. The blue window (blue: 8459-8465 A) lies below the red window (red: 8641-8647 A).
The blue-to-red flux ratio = 0.96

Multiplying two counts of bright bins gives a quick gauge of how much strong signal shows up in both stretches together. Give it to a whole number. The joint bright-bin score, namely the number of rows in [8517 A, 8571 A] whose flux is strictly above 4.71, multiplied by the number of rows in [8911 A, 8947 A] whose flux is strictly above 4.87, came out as 48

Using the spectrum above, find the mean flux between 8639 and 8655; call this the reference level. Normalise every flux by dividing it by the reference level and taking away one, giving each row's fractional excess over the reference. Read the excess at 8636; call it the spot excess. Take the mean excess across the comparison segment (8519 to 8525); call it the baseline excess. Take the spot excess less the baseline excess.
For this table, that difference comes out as 0.032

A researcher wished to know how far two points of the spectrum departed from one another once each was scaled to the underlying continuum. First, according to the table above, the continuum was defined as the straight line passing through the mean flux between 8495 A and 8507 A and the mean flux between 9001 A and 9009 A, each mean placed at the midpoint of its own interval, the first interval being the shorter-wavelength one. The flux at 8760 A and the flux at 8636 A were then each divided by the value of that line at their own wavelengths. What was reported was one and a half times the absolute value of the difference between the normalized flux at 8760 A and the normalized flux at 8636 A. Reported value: 0.109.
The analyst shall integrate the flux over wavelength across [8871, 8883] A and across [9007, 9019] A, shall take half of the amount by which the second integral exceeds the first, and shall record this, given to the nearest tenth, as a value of 1.3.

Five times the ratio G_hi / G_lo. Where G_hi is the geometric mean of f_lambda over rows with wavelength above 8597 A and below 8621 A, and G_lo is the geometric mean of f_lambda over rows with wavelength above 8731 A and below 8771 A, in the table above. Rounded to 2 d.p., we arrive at 5.08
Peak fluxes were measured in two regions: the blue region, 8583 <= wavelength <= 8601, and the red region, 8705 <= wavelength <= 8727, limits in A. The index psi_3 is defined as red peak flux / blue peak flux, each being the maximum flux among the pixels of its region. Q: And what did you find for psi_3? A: 0.97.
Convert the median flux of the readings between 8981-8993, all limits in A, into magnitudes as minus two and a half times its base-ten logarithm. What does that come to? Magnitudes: -1.68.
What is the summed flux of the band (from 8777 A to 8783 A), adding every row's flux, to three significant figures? 14.9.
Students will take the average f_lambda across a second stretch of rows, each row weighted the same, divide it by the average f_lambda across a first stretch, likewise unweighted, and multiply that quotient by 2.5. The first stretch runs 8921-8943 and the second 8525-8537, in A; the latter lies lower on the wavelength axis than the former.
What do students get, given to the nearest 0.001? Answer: 2.633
